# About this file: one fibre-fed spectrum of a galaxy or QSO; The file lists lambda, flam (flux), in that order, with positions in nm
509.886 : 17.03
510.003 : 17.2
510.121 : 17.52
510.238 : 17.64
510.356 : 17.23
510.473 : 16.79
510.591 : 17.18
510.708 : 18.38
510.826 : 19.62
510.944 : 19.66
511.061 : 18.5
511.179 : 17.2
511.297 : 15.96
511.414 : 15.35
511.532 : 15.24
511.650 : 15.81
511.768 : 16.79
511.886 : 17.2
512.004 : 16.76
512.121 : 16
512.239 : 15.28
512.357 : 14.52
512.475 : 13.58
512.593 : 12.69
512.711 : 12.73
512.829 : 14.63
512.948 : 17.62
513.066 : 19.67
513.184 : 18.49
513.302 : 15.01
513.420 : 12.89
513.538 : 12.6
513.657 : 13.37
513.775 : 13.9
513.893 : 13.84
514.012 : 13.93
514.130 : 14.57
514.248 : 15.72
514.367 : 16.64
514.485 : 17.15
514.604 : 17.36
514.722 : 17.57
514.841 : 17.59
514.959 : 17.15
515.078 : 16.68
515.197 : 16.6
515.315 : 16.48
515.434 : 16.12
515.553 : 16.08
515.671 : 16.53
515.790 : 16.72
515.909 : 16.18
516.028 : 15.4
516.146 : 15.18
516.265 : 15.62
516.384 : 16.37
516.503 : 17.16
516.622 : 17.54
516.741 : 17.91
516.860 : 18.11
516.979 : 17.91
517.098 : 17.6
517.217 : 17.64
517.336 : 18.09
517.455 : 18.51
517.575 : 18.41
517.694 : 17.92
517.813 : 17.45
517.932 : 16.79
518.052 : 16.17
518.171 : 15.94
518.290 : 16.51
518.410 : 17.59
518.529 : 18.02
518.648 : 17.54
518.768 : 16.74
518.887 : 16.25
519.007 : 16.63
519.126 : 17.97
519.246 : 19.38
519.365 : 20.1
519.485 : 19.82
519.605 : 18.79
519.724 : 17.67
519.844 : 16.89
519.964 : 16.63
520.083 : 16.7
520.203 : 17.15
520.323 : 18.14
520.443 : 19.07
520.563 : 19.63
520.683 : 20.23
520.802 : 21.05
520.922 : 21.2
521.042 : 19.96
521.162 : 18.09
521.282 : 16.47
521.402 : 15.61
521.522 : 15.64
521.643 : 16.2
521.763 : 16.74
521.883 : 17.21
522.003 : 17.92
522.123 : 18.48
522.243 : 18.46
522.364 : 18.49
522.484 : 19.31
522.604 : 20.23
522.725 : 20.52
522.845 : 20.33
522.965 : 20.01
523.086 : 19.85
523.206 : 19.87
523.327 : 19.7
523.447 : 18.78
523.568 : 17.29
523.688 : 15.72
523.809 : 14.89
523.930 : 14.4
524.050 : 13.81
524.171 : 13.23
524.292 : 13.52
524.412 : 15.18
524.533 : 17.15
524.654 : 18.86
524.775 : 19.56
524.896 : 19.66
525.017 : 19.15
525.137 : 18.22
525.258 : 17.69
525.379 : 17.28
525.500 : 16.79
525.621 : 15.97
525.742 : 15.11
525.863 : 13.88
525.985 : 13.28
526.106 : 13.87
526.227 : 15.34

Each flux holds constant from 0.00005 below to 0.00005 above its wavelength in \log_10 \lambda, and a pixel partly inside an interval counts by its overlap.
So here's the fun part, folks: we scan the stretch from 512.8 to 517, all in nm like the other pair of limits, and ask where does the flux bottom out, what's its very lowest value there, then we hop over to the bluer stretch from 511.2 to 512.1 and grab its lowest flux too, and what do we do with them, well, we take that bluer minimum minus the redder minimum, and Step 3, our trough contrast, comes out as 2.6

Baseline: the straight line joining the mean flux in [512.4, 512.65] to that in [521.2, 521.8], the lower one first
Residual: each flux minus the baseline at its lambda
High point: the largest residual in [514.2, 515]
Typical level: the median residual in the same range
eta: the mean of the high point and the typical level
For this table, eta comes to 3.5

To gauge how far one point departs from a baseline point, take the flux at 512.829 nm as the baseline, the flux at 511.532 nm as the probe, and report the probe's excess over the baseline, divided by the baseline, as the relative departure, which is 0.04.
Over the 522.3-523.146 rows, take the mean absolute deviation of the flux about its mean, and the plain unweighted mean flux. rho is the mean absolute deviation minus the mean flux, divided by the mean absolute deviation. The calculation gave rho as -36.7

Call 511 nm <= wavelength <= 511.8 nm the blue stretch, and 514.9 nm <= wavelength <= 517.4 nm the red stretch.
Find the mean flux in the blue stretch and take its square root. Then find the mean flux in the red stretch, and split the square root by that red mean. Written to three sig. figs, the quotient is 0.241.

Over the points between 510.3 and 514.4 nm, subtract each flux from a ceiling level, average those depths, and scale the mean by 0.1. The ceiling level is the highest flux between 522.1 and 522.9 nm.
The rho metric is 0.47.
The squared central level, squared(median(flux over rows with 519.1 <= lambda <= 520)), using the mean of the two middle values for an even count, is 338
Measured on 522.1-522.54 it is 342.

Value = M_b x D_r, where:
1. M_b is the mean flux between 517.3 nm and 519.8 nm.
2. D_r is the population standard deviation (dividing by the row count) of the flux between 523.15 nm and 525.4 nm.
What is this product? 40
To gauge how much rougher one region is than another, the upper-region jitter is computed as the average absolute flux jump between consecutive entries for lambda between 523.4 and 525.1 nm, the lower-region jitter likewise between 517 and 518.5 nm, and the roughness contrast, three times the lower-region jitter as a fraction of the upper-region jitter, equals 1.46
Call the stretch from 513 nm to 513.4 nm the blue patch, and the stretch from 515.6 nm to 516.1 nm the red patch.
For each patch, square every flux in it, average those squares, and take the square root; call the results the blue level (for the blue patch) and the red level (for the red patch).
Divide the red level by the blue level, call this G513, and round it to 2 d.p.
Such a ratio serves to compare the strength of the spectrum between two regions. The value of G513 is 0.91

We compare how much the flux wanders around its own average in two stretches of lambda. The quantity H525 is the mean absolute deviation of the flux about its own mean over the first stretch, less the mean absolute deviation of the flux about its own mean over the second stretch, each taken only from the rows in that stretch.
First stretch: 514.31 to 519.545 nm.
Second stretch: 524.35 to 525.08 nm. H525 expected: -0.5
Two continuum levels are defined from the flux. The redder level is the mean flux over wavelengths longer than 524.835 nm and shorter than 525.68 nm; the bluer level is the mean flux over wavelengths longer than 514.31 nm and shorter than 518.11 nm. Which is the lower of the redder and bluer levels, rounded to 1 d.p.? 17.0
